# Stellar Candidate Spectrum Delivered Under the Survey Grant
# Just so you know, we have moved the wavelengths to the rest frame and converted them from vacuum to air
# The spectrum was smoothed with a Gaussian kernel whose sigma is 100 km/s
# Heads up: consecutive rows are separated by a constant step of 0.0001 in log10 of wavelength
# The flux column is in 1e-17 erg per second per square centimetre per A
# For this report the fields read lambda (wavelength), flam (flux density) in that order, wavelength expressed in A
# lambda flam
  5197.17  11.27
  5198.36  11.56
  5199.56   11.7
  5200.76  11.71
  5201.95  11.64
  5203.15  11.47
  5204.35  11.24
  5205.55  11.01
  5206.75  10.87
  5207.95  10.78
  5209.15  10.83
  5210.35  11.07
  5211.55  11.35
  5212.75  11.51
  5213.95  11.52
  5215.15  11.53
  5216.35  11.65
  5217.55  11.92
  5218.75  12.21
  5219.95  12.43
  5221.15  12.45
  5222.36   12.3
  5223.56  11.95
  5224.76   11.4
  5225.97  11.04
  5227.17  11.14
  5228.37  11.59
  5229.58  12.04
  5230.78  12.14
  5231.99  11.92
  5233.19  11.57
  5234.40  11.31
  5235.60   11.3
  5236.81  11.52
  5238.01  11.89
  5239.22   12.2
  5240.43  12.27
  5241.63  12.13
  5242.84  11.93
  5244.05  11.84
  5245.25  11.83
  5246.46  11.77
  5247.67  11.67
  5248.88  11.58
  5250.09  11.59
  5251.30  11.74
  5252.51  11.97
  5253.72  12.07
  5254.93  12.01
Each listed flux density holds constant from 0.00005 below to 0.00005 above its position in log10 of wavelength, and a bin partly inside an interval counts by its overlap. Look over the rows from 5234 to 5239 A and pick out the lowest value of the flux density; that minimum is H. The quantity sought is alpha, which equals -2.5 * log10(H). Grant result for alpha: -2.63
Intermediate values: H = 11.3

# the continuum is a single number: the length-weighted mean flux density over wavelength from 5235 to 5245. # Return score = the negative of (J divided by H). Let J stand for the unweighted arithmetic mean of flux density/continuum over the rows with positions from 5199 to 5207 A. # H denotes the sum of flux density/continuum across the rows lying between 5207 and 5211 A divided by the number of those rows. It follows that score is -1.04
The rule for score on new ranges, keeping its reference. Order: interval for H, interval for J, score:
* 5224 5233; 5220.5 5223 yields -1.07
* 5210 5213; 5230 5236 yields -1.03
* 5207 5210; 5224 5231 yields -1.07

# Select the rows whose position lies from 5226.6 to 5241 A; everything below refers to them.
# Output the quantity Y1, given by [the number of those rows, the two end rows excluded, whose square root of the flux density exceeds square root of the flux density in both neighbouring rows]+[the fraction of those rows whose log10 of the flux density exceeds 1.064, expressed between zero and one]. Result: 1.58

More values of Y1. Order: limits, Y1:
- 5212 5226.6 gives 1.58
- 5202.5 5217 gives 0.08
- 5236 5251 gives 1.83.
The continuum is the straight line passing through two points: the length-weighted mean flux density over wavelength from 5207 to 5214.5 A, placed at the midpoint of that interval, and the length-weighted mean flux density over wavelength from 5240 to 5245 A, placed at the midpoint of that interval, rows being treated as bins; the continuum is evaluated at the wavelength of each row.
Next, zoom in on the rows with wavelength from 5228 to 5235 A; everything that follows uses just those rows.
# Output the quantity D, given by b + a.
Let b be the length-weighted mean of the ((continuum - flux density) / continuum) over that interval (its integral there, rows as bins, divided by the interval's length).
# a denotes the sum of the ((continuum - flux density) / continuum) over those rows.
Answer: -0.02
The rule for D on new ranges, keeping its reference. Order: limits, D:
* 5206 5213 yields 0.04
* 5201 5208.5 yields -0.11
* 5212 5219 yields -0.26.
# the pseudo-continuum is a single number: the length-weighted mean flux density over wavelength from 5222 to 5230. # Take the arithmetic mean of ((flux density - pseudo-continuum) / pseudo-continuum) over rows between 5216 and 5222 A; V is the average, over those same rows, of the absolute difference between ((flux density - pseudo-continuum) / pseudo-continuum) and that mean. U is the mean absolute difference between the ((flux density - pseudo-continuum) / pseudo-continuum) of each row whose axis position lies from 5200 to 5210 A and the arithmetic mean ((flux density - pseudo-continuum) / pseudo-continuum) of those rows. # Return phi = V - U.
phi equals -0.004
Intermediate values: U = 0.028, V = 0.024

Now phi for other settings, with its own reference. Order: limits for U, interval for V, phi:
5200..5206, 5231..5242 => 0.008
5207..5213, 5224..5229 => -0.005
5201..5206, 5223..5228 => 0.007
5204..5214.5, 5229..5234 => -0.006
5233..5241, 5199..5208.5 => -0.001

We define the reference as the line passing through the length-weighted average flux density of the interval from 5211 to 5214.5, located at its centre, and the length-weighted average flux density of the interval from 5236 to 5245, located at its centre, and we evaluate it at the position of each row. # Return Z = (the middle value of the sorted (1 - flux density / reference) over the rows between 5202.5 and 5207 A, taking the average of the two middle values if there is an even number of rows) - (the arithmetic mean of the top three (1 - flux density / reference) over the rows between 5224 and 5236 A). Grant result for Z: -0.03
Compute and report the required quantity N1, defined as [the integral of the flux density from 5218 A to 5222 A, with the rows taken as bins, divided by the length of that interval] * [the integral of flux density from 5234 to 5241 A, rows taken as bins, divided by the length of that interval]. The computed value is 145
